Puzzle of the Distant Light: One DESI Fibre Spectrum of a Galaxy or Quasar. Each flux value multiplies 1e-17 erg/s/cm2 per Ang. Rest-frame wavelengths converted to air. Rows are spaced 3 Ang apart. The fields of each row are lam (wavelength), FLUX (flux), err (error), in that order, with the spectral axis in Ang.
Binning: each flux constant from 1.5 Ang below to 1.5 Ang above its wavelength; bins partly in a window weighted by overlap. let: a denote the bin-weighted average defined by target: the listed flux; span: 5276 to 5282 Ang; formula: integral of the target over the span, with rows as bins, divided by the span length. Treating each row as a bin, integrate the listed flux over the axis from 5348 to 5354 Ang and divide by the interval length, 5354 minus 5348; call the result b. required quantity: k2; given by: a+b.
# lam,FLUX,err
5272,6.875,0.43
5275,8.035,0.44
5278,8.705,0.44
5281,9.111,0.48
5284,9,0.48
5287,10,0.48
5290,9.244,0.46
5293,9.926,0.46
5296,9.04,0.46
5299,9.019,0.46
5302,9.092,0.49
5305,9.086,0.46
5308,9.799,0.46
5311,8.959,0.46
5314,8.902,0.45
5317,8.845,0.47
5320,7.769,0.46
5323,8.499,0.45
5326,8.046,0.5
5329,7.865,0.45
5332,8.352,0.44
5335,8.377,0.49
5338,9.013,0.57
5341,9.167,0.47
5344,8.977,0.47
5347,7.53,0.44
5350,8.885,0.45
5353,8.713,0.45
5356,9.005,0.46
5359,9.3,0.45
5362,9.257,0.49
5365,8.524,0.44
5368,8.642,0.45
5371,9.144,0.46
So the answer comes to 17.5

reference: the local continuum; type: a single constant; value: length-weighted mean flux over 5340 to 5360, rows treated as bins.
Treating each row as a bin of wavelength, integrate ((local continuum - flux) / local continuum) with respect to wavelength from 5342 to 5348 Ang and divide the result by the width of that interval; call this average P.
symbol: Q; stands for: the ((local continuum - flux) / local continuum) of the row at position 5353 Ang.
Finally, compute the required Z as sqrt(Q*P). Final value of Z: 0.02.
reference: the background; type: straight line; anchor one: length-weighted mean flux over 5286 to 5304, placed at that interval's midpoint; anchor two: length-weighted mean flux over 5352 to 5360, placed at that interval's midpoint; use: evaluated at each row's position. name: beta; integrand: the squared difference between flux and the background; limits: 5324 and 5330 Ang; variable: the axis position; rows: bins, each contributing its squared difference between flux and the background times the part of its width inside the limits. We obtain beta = 8.3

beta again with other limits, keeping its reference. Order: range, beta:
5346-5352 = 6.0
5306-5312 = 1.1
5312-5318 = 0.8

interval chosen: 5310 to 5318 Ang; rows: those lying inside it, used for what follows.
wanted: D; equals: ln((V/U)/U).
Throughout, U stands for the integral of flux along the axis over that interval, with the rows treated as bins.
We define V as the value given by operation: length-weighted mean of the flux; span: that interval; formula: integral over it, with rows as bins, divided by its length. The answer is -6.35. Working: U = 71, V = 8.90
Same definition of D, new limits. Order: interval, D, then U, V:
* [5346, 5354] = -6.29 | 67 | 8.41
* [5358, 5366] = -6.36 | 72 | 9.04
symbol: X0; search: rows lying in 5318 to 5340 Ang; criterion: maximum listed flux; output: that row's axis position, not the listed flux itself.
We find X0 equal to 5338 Ang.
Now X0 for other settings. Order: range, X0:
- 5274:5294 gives 5287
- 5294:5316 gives 5308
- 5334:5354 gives 5341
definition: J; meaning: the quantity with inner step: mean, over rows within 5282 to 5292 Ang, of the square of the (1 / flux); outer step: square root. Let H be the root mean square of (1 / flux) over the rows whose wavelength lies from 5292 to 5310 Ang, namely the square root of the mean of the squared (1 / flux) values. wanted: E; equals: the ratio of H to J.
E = 1.01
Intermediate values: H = 0.107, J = 0.107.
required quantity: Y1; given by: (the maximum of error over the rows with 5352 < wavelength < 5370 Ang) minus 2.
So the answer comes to -1.51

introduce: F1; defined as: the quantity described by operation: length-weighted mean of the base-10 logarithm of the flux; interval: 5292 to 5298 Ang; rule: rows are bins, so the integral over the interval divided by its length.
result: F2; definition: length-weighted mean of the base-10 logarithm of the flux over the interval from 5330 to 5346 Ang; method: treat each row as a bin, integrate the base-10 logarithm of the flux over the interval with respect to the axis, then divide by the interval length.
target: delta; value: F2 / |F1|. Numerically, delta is 0.97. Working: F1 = 0.973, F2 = 0.939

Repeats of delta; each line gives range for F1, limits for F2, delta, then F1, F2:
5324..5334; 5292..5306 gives 1.06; 0.910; 0.964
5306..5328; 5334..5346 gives 1.01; 0.937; 0.946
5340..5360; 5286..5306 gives 1.03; 0.942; 0.970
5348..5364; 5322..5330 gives 0.96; 0.952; 0.910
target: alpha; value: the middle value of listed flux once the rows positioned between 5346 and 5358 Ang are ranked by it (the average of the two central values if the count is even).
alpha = 8.80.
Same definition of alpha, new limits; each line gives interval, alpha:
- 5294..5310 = 9.09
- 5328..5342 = 8.38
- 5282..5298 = 9.24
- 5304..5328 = 8.87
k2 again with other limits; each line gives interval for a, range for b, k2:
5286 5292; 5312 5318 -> 18.5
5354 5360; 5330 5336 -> 17.4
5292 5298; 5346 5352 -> 17.7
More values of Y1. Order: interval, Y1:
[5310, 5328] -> -1.50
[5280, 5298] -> -1.52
